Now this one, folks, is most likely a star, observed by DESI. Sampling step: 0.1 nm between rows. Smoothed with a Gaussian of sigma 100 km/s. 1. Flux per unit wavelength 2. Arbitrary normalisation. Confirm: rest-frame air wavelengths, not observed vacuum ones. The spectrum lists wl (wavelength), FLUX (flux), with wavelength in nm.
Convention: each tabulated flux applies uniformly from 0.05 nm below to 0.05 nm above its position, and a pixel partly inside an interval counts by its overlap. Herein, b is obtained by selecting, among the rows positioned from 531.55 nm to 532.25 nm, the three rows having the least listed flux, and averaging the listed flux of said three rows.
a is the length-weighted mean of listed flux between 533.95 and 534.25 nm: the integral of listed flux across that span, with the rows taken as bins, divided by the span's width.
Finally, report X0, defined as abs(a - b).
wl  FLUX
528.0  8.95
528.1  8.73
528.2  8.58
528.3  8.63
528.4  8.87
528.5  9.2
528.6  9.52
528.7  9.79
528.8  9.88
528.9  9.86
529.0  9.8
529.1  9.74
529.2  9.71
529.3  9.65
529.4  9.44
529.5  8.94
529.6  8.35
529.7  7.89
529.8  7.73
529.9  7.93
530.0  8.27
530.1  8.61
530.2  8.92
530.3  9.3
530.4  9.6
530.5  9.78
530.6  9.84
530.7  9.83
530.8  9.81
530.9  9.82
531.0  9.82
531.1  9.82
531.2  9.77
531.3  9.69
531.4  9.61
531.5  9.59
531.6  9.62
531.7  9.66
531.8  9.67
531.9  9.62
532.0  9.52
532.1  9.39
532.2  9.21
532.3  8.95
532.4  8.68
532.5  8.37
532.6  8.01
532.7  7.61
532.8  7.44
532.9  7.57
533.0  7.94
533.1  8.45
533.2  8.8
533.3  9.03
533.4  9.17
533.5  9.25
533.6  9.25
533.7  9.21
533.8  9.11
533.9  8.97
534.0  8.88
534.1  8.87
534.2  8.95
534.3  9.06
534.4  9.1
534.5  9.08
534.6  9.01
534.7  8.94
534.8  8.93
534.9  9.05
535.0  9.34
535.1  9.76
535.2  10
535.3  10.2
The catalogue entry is 0.5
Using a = 8.9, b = 9.4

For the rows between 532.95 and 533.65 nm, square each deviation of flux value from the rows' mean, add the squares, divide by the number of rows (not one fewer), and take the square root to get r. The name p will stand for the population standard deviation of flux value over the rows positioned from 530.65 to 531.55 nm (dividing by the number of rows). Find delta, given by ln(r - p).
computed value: -1.01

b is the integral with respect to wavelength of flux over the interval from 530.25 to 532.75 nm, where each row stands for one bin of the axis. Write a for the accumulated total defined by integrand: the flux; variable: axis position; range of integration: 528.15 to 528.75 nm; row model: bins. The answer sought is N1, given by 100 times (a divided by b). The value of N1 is 23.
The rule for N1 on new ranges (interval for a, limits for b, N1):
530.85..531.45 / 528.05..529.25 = 52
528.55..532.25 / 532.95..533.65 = 561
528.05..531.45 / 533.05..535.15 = 165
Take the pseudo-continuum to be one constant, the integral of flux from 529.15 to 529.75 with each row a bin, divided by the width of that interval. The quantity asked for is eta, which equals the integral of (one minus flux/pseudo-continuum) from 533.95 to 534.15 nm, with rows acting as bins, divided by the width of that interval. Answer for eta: 0.01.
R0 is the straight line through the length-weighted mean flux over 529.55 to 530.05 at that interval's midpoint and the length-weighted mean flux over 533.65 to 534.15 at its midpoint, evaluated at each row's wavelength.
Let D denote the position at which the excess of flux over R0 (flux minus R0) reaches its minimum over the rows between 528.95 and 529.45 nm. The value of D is 529.4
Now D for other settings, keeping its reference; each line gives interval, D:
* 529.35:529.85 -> 529.8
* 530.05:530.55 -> 530.1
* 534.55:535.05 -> 534.8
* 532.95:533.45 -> 533.0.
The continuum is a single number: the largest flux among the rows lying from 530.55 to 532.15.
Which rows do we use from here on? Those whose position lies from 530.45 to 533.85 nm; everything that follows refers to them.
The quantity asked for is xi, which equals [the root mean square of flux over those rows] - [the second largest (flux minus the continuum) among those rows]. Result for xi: 9.18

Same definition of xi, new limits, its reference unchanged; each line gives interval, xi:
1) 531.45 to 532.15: 9.76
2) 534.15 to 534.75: 9.78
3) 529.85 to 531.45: 9.43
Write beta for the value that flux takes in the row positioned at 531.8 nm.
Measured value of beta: 9.67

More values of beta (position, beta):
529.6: 8.35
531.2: 9.77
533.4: 9.17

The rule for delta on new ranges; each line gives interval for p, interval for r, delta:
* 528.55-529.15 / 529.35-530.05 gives -0.79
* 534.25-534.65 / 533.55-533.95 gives -2.60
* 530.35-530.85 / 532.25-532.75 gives -0.95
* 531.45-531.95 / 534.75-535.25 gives -0.97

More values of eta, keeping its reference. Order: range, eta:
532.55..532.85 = 0.15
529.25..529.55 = -0.04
